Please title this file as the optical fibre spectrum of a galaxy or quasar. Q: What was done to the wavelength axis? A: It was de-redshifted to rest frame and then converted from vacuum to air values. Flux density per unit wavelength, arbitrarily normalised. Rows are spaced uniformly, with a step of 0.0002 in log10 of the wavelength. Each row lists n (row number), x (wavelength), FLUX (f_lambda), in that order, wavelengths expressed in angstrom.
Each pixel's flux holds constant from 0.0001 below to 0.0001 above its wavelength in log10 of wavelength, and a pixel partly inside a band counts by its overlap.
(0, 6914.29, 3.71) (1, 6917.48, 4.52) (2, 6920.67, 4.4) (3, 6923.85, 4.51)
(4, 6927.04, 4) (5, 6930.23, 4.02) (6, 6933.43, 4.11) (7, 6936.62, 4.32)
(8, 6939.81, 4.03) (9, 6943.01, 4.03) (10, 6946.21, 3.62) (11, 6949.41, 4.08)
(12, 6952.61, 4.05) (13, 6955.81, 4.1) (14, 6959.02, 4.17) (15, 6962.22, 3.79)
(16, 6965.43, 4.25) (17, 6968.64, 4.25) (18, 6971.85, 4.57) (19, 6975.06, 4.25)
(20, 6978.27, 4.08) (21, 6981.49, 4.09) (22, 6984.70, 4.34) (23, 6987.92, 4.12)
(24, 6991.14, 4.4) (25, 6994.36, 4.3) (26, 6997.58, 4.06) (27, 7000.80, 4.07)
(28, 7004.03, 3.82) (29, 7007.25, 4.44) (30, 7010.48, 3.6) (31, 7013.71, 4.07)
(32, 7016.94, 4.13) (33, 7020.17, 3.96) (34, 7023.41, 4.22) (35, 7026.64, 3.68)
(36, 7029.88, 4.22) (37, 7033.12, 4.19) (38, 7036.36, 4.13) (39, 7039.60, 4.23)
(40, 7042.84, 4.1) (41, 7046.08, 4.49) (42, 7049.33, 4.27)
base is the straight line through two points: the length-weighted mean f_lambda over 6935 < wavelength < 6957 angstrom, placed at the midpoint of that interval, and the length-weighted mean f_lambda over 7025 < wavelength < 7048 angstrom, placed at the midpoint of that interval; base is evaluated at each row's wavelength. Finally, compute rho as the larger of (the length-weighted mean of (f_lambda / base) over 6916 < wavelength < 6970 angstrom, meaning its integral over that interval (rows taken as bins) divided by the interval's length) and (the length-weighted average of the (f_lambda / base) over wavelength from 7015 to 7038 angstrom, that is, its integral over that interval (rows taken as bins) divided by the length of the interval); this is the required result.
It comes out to 1.03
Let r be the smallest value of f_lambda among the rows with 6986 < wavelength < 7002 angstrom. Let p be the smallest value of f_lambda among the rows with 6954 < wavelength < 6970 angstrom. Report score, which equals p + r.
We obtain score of 7.85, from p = 3.79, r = 4.06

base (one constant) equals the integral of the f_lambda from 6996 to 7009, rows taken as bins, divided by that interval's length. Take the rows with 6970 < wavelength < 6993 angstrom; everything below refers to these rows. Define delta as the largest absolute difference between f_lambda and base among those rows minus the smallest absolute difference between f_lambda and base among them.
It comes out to 0.474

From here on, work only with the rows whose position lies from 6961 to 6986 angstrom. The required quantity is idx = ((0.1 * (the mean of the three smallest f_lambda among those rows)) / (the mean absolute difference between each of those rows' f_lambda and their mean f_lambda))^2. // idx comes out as 6.1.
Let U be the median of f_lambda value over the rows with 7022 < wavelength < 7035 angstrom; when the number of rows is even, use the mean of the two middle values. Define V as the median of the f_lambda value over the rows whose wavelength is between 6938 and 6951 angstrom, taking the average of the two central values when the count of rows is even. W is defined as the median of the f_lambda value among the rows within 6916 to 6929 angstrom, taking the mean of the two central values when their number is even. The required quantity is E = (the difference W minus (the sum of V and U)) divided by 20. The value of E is -0.189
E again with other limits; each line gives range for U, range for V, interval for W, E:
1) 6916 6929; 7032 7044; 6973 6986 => -0.222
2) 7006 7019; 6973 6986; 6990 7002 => -0.204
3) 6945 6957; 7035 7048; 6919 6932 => -0.202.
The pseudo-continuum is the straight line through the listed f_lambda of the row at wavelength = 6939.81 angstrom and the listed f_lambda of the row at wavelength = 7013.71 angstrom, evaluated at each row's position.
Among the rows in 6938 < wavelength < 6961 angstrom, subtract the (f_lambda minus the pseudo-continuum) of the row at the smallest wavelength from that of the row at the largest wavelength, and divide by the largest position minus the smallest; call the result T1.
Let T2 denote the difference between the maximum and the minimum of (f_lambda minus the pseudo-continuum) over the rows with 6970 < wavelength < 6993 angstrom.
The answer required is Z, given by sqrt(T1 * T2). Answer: 0.058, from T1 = 0.0067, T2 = 0.5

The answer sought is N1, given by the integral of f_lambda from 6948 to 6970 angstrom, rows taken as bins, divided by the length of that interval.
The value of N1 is 4.10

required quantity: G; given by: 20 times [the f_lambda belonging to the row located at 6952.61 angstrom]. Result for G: 81.0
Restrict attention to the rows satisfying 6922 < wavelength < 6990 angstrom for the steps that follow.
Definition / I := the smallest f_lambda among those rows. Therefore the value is 3.62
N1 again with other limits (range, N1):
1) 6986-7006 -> 4.14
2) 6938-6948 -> 3.91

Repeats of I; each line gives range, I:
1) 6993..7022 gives 3.6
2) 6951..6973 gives 3.79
